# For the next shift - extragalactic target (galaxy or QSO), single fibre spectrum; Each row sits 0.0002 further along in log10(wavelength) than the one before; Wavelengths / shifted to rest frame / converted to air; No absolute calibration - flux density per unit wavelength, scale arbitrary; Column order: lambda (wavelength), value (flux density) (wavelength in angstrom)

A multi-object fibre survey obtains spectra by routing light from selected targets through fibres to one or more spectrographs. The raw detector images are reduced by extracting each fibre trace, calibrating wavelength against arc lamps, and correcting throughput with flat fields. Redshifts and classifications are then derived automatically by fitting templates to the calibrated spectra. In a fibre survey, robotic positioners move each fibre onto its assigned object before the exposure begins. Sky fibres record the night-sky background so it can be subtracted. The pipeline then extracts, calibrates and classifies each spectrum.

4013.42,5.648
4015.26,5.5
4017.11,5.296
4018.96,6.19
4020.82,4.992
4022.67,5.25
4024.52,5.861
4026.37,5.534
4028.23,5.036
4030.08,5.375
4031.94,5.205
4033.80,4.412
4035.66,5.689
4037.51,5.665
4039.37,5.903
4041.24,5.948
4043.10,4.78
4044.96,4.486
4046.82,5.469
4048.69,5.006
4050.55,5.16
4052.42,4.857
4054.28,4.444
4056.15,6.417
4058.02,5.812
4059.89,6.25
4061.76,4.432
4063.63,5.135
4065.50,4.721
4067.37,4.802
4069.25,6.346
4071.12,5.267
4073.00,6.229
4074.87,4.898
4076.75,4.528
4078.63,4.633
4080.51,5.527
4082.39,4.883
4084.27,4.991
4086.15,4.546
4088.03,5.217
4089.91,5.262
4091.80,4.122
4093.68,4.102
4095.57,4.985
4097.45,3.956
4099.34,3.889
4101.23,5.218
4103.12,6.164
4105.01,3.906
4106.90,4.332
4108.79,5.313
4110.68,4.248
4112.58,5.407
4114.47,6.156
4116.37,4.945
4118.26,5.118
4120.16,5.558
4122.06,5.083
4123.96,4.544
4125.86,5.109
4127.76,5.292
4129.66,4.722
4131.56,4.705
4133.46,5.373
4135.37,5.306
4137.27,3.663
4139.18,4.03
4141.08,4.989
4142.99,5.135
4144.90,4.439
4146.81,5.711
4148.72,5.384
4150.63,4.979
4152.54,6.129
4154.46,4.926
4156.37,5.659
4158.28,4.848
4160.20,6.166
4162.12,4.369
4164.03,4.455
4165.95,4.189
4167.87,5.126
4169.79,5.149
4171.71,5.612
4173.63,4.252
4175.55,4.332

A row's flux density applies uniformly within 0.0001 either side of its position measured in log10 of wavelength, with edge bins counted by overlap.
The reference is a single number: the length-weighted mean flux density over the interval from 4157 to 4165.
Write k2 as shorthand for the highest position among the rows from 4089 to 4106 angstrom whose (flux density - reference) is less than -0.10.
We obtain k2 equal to 4105.01 angstrom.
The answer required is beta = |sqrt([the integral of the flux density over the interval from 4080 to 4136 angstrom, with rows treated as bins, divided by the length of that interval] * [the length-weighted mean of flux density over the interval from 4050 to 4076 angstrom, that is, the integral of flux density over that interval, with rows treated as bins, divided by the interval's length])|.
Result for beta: 5.13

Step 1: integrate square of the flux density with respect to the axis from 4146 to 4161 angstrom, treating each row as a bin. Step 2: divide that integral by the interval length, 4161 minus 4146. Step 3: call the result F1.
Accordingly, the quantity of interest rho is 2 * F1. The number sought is 60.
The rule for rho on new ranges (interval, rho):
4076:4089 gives 48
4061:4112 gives 49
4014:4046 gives 58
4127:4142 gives 46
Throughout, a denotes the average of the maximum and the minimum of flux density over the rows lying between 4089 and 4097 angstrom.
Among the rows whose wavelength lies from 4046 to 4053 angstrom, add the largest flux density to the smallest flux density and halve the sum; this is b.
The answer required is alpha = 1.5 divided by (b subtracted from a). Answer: -3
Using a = 4.68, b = 5.2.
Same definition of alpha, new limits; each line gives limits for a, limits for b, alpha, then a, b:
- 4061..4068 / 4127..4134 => -6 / 4.78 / 5.0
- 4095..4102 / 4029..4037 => -3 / 4.55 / 5.1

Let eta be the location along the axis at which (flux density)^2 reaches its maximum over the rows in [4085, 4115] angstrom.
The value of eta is 4103.12 angstrom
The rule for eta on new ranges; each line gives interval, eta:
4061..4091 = 4069.25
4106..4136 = 4114.47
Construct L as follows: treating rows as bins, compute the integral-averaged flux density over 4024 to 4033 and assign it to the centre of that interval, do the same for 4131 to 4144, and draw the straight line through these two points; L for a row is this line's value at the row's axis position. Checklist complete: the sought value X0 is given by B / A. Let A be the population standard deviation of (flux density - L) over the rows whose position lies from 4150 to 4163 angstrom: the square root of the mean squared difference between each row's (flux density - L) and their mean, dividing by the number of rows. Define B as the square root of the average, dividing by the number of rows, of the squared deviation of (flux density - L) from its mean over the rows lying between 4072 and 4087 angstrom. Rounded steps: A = 0.64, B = 0.5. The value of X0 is 0.8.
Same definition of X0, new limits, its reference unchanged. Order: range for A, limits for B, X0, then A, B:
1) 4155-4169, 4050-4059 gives 1.1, 0.66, 0.7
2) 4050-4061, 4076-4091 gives 0.5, 0.74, 0.4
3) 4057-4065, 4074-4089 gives 0.5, 0.68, 0.3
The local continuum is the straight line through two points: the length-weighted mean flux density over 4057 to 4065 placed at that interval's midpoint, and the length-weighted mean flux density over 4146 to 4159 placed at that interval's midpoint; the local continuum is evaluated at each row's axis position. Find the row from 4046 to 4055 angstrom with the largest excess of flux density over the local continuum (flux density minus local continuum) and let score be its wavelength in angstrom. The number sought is 4046.82 angstrom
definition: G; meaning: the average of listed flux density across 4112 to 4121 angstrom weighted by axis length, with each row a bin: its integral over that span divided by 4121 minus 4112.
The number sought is 5.44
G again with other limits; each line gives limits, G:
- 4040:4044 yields 5.40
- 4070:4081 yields 5.19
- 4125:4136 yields 5.08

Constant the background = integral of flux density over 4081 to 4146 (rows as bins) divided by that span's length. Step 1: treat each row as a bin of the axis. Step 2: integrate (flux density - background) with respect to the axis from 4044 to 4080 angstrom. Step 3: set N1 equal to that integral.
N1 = 13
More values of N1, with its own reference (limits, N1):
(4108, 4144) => 5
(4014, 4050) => 18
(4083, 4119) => -1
